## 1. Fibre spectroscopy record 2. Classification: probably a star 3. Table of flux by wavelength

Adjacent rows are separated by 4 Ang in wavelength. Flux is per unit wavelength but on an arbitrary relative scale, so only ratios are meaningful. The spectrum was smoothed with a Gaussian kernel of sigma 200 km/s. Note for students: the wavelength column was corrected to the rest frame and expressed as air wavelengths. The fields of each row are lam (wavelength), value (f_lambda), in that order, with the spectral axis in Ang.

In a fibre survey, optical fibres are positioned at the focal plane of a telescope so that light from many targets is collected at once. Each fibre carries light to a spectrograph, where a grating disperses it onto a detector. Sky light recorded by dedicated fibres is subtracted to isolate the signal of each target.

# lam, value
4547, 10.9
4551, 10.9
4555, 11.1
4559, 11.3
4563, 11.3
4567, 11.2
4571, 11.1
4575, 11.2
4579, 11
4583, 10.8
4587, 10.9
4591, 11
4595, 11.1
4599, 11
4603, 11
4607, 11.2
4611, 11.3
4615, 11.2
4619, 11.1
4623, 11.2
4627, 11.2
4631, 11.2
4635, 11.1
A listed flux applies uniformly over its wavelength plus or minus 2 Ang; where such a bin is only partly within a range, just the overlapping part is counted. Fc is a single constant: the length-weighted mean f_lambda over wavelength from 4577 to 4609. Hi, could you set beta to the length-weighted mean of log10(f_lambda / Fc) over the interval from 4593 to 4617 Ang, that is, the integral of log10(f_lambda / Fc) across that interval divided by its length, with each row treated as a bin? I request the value 0.005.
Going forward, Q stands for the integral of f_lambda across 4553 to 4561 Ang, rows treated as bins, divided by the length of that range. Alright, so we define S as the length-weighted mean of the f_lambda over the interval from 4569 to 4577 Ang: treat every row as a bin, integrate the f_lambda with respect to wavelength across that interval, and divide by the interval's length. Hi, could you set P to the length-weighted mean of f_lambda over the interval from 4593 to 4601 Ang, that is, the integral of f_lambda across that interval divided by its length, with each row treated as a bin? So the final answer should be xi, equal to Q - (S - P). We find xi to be 11.1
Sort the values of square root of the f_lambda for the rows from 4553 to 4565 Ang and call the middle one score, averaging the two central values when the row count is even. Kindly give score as 3.36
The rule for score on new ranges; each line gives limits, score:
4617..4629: 3.35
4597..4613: 3.33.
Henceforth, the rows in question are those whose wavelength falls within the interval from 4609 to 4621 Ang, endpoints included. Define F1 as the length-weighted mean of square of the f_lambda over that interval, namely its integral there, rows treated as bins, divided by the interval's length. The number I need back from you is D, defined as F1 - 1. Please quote 124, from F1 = 125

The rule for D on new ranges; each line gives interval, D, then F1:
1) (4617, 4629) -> 124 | 125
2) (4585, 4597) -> 120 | 121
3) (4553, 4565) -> 125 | 126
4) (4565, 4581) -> 123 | 124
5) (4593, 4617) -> 123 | 124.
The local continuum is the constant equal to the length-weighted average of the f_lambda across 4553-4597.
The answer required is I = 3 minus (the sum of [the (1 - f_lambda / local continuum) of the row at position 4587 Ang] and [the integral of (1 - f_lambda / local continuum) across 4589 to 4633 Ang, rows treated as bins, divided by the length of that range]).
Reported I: 2.99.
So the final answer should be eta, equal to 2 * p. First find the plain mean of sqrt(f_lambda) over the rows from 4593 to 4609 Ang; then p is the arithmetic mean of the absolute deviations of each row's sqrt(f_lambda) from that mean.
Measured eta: 0.0225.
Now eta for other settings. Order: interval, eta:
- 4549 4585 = 0.0401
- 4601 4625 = 0.0233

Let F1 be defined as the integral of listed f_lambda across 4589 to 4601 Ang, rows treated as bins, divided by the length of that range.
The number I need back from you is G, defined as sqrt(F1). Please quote 3.322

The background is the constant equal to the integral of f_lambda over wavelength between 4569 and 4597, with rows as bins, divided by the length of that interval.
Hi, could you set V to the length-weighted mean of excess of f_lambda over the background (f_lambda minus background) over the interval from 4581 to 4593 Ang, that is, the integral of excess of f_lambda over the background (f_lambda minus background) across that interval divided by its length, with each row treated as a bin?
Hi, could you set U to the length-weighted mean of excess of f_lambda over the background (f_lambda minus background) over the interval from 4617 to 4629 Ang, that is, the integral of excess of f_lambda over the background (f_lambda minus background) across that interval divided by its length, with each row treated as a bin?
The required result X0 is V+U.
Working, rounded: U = 0.15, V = -0.11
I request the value 0.04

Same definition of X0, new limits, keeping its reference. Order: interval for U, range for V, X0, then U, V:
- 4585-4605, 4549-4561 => 0.07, -0.01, 0.09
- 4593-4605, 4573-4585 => 0.00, 0.02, -0.01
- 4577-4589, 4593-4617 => 0.00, -0.11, 0.12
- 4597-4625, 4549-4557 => 0.11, 0.13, -0.01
